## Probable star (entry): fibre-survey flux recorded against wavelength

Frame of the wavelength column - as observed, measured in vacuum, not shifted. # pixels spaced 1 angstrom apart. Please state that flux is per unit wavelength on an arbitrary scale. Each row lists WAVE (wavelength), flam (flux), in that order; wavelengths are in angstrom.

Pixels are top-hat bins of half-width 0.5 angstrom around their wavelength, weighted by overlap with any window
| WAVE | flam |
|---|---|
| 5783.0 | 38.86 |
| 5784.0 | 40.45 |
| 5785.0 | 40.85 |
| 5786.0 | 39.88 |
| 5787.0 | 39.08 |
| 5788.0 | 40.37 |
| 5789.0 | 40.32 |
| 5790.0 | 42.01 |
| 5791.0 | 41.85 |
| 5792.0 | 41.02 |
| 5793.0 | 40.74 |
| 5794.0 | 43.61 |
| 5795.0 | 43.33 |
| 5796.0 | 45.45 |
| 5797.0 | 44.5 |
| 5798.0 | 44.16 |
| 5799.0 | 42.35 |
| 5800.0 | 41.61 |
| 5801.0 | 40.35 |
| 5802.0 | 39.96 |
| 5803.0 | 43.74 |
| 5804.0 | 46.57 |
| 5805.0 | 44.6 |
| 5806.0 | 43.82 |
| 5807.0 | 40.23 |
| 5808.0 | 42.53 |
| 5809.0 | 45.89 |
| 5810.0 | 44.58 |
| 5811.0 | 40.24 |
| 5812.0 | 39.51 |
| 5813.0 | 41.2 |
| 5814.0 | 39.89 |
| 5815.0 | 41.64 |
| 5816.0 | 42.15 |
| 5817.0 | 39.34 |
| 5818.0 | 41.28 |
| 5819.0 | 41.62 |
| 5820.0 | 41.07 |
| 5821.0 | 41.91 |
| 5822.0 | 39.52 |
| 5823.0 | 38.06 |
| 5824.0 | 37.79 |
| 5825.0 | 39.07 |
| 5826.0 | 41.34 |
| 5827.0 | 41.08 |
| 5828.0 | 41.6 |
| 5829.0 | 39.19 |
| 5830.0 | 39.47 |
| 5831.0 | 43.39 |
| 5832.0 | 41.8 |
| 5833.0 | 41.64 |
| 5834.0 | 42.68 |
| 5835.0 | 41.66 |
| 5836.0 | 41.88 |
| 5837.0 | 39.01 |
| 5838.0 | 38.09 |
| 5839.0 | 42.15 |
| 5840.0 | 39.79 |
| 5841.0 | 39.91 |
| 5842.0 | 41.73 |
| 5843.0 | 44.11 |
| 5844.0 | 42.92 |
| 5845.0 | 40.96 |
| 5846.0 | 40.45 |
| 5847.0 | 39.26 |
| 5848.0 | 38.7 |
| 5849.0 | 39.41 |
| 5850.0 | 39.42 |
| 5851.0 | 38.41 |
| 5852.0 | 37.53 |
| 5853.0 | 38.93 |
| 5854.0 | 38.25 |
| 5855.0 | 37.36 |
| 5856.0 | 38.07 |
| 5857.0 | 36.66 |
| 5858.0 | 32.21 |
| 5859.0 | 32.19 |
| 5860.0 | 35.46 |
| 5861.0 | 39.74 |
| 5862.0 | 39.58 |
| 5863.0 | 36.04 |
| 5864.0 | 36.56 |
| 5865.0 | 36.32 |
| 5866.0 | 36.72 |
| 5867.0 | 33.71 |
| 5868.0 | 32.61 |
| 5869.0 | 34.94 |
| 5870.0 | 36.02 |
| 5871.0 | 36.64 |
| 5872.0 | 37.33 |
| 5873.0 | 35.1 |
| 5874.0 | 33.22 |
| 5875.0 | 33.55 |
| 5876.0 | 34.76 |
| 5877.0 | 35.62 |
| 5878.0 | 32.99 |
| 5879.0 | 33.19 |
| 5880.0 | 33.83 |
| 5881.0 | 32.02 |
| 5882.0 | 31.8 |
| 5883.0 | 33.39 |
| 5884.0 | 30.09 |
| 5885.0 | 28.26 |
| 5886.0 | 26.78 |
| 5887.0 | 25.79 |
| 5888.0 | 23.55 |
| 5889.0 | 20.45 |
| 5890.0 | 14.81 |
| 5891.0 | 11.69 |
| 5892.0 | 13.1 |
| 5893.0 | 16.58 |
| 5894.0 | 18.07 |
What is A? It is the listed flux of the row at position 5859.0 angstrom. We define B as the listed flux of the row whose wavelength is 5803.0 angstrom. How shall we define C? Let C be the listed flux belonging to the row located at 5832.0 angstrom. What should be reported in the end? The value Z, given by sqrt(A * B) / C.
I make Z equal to 0.90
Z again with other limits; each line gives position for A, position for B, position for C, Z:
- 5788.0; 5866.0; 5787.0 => 0.99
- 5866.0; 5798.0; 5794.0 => 0.92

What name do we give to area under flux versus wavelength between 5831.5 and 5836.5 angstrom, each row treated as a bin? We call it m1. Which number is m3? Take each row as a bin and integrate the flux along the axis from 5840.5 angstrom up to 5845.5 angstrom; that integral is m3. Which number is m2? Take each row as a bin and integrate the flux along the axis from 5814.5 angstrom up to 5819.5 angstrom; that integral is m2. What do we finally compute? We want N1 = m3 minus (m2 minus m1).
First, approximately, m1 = 210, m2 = 206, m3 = 210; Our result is 213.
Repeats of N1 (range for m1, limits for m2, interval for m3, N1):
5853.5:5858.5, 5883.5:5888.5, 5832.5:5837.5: 255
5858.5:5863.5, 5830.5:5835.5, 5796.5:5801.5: 185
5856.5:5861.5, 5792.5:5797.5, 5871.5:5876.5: 133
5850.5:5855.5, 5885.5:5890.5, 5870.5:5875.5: 255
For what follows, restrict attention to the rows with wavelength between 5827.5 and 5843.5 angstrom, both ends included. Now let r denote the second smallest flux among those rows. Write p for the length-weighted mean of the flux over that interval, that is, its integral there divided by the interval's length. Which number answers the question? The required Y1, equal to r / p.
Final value 0.95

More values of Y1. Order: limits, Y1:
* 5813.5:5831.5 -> 0.94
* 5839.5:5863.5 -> 0.83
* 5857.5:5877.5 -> 0.91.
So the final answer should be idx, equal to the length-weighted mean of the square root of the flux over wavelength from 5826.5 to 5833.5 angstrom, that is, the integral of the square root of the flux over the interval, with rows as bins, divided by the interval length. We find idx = 6.4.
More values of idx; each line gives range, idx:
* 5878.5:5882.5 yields 5.7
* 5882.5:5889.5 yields 5.2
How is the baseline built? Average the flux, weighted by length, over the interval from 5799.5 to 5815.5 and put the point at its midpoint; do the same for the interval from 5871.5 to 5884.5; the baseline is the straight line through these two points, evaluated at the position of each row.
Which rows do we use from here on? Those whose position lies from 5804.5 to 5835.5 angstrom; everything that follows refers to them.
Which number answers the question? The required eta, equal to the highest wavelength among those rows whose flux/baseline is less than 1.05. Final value 5830.0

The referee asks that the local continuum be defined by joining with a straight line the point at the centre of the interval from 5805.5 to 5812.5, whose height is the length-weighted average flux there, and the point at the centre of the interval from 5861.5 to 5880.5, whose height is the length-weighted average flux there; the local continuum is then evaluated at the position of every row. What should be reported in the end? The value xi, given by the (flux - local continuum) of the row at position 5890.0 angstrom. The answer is -18.2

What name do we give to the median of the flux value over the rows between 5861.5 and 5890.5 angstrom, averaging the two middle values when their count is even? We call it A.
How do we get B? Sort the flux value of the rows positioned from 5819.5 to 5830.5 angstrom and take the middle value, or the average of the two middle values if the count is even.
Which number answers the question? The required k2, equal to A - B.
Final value -6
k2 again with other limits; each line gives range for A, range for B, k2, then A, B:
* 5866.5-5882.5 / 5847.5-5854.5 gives -5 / 34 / 38.7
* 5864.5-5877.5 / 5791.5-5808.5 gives -8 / 35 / 43.3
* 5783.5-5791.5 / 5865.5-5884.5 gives 7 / 40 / 33.7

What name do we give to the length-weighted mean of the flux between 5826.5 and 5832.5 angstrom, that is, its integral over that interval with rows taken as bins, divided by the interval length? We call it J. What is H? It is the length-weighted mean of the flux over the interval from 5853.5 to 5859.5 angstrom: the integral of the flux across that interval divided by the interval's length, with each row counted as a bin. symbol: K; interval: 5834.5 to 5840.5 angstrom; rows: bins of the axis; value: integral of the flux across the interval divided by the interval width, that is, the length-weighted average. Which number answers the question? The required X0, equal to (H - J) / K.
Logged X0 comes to -0.13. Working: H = 35.8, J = 41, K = 40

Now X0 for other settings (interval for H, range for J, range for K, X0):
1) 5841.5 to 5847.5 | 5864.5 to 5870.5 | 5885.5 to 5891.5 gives 0.32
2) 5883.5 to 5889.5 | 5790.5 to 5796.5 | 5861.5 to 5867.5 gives -0.46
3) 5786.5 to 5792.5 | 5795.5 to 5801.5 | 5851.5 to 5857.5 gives -0.06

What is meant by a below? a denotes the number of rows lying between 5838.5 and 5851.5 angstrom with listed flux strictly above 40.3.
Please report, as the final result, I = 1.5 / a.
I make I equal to 0.25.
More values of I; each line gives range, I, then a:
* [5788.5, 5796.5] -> 0.19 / 8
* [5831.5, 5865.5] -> 0.14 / 11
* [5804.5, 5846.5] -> 0.06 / 27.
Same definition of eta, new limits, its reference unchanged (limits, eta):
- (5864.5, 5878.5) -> 5878.0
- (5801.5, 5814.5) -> 5814.0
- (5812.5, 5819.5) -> 5819.0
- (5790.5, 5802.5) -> 5802.0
